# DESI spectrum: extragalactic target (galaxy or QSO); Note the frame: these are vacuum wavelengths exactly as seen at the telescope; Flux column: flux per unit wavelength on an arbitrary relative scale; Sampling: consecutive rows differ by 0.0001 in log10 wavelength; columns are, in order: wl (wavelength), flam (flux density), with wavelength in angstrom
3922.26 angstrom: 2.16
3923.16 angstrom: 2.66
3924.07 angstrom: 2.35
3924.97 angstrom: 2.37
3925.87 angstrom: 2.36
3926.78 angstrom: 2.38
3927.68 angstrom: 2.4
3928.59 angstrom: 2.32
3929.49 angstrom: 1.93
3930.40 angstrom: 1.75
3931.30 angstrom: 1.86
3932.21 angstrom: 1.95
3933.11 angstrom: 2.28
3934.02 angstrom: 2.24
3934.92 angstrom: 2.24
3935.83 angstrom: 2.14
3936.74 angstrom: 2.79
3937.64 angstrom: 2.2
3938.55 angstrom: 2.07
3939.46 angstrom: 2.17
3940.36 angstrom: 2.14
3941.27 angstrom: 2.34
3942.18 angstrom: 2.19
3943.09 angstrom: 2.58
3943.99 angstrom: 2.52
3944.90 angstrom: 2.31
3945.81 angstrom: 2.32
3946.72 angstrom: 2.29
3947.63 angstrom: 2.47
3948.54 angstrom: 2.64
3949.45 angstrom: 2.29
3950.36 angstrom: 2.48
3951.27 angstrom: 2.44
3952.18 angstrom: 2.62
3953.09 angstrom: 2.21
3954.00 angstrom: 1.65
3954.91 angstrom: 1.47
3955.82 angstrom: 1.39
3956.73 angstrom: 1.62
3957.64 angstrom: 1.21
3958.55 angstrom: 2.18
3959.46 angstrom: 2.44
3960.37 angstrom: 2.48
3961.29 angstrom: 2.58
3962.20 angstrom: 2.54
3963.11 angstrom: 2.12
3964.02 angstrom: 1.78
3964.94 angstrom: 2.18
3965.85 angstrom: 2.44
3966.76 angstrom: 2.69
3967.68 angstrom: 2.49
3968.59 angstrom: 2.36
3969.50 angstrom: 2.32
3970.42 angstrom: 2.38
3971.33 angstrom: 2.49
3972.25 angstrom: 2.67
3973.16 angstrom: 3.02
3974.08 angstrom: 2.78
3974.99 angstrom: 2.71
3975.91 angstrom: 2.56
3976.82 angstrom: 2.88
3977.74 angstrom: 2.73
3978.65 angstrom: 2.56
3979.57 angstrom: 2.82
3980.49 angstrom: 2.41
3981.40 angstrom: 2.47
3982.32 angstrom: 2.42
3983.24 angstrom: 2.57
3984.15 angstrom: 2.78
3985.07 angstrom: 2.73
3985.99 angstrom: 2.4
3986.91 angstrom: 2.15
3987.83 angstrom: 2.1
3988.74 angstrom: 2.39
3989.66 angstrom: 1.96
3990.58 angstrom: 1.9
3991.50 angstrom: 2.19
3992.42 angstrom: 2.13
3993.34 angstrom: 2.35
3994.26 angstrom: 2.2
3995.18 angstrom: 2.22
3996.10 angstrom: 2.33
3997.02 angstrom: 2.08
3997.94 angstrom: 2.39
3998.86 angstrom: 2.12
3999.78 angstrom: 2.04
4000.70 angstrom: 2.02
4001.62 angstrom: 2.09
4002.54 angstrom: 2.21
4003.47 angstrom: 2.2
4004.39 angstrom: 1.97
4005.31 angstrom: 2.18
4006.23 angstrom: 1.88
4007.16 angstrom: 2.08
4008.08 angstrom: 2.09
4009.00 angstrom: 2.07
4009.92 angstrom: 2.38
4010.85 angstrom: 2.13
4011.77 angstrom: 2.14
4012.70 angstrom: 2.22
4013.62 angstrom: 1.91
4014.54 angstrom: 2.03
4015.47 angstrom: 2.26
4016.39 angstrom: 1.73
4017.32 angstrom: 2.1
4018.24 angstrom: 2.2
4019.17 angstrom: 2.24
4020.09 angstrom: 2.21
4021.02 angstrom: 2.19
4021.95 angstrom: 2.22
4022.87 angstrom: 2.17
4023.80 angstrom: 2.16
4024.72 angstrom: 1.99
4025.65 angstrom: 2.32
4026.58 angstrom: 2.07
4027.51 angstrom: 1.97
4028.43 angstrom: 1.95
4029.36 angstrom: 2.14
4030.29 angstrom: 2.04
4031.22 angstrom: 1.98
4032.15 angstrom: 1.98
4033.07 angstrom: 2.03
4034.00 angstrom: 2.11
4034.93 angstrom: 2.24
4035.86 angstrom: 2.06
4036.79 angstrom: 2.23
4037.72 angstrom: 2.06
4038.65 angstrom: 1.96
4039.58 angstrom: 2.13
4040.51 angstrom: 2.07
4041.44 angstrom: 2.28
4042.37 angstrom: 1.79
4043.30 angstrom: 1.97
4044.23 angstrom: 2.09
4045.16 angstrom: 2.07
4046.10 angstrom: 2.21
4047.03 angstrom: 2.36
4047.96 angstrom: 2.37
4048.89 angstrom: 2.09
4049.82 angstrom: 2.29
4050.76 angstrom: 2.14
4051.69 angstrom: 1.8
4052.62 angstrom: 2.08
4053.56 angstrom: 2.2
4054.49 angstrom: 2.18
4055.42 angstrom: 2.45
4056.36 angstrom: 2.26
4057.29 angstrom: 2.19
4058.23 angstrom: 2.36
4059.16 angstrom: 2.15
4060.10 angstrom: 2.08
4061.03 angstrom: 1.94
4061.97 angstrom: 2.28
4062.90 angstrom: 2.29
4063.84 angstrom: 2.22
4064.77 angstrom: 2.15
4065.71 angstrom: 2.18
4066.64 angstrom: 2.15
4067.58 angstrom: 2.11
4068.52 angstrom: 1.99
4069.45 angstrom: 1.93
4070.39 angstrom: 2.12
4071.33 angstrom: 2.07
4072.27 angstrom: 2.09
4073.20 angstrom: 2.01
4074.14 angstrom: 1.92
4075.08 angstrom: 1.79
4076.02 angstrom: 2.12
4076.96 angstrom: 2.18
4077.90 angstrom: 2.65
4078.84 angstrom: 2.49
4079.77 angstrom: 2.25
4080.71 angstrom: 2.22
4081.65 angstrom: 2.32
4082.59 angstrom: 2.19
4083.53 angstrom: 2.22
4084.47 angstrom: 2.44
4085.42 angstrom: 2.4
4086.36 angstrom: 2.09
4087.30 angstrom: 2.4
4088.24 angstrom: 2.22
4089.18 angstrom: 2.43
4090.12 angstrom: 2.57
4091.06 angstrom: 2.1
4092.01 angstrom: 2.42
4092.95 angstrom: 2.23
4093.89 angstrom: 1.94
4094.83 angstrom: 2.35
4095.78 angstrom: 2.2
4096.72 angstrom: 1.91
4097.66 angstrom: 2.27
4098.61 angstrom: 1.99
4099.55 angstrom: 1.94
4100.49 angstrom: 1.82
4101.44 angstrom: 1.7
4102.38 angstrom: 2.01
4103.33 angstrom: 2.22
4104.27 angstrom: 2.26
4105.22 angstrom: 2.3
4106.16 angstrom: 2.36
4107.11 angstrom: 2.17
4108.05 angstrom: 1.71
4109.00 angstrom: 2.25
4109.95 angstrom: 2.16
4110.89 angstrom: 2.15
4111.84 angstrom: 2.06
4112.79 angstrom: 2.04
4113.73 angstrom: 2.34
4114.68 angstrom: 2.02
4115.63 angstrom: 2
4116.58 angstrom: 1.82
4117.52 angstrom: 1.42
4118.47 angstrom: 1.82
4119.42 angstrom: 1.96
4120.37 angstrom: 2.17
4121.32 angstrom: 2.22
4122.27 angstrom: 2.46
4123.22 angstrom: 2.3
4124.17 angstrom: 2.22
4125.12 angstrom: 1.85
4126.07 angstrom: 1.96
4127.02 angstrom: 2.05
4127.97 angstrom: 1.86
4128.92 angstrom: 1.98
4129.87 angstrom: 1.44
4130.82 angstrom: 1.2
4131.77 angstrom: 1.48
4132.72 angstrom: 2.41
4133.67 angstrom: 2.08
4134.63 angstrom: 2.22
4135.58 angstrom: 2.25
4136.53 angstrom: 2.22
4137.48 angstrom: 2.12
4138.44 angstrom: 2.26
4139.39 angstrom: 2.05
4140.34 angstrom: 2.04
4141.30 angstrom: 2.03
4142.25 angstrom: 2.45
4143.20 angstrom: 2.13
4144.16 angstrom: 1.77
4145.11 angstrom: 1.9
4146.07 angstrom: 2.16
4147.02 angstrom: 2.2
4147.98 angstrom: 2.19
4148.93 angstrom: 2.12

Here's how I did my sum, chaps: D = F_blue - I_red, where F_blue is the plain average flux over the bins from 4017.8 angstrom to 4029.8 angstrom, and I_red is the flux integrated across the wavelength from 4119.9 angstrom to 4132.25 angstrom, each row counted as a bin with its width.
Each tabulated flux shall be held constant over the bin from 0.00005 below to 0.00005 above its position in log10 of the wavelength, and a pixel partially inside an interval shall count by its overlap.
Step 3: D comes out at -21.8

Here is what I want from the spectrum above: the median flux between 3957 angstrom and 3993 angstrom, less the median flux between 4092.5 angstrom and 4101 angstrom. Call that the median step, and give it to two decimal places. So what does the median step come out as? 0.45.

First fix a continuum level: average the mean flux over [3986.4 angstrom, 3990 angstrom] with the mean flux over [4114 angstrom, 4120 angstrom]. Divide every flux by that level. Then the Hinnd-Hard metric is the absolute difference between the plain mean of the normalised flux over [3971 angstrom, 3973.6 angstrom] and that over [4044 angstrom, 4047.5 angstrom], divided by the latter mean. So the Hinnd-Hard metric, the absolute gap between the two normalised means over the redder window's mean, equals 0.25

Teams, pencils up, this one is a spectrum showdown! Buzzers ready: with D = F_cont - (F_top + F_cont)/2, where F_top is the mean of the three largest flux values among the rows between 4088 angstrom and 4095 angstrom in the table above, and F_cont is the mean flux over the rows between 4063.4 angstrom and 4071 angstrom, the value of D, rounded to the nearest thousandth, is -0.184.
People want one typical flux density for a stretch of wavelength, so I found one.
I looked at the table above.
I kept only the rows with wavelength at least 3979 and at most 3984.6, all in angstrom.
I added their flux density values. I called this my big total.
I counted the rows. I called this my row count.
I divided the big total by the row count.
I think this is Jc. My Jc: 2.58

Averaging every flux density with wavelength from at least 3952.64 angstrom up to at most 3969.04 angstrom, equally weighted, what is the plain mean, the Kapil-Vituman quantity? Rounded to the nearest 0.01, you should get 2.10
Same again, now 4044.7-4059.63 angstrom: 2.20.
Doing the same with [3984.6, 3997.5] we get 2.22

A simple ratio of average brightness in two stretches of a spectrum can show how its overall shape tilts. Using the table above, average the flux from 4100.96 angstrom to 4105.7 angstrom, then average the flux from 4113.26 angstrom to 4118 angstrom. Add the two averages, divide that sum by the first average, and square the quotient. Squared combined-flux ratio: 3.67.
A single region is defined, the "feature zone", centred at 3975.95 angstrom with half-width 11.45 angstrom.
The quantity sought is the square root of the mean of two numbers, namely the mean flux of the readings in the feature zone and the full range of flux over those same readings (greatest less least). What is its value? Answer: 1.31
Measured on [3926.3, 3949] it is 1.28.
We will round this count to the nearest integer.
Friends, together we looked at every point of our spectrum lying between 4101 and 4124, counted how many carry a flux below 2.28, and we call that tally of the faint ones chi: 19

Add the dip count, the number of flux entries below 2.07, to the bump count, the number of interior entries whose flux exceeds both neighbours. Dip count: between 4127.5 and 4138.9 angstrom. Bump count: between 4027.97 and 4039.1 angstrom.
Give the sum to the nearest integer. 8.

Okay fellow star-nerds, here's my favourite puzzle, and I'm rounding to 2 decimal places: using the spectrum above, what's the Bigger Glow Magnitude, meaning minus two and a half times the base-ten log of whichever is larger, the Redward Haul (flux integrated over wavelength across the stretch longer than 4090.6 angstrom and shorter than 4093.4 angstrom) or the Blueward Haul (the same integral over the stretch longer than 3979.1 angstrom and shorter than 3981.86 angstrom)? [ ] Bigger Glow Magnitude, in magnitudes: -2.12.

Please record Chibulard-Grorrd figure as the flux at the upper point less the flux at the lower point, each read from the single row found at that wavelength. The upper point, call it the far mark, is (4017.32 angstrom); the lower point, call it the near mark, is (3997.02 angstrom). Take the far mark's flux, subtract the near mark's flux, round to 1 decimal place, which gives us 0.0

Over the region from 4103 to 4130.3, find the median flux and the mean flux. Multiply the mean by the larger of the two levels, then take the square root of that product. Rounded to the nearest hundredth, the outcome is 2.06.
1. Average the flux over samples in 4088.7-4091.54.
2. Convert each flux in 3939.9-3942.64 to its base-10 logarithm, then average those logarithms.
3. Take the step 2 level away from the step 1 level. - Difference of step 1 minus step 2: 2.02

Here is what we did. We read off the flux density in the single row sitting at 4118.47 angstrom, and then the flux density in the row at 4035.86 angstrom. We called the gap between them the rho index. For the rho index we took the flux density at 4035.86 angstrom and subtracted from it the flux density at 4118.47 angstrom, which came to 0.24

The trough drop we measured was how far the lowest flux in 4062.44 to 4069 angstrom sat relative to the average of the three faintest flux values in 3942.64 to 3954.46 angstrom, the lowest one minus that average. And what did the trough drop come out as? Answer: -0.1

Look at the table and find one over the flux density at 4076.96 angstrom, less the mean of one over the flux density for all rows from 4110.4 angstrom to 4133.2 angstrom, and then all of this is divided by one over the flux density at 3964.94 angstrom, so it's -0.14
